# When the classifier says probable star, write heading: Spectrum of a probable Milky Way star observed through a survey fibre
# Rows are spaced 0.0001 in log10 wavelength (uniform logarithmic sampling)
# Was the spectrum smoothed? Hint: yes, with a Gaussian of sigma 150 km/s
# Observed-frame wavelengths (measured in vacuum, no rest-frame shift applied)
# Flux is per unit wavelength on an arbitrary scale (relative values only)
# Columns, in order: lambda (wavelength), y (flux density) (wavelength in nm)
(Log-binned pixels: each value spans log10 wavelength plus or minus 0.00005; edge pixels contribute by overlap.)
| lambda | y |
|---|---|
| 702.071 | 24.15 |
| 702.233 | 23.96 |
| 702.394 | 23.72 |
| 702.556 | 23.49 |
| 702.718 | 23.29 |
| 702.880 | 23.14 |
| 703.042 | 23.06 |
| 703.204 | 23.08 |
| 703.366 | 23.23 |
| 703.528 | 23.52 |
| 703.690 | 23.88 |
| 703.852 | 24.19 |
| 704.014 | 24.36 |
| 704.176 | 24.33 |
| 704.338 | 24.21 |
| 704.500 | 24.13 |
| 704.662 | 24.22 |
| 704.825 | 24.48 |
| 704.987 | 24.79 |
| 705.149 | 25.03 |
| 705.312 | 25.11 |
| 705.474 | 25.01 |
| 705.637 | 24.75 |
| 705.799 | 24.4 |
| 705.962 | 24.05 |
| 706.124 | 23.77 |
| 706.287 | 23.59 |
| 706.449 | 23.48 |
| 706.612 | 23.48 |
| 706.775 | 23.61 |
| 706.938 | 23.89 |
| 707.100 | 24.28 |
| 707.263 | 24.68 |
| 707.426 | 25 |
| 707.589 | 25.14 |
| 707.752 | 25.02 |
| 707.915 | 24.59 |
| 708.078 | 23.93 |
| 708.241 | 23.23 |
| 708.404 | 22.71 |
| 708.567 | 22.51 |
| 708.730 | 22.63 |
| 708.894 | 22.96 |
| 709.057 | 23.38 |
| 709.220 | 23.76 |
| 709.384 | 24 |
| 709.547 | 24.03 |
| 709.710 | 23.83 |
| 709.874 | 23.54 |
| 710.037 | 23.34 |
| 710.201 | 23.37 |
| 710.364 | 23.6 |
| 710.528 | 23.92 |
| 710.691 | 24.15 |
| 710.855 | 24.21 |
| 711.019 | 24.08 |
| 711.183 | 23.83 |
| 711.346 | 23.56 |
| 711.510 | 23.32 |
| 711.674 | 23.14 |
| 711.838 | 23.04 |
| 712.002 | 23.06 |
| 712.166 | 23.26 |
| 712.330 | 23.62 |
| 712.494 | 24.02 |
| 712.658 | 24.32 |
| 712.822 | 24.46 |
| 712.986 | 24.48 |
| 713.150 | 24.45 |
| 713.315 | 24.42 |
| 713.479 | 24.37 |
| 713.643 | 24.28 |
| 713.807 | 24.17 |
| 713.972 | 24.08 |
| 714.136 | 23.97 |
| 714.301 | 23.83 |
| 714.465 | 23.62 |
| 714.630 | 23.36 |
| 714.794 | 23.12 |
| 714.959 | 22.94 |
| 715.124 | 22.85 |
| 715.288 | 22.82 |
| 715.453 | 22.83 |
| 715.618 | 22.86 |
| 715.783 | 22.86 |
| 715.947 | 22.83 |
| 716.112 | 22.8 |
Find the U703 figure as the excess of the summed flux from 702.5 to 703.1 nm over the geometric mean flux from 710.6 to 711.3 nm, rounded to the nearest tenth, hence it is 68.9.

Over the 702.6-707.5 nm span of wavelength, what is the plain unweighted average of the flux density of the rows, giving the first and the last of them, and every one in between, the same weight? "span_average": 24.1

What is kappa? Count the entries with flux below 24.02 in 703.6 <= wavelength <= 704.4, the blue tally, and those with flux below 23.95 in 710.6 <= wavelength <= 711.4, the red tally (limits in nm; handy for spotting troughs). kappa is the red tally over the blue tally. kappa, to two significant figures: 2.0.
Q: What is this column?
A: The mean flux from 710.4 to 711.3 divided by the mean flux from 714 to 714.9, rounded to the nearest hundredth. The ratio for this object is 1.02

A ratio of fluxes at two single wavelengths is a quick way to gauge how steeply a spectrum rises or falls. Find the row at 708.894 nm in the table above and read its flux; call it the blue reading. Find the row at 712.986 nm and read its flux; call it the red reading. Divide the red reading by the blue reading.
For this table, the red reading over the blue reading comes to 1.07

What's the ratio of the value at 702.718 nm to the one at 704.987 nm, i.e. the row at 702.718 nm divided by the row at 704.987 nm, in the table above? 0.94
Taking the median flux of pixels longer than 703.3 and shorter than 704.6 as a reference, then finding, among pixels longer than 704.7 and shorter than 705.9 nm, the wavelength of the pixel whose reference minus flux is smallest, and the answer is 705.312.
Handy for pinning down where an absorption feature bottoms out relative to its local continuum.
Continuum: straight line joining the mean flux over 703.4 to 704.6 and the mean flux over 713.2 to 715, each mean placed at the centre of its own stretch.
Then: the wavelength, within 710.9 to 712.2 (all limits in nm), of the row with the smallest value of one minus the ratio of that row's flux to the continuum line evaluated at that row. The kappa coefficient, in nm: 711.019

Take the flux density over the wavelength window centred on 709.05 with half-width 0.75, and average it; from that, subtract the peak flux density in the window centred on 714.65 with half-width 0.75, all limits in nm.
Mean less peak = -0.77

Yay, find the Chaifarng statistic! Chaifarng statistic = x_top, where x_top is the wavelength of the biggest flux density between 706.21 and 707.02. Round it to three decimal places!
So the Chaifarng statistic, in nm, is 706.938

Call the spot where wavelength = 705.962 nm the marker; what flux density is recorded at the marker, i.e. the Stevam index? 24.05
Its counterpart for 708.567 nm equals 22.51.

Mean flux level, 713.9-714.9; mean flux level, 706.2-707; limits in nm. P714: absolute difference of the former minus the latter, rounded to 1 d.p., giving 0.1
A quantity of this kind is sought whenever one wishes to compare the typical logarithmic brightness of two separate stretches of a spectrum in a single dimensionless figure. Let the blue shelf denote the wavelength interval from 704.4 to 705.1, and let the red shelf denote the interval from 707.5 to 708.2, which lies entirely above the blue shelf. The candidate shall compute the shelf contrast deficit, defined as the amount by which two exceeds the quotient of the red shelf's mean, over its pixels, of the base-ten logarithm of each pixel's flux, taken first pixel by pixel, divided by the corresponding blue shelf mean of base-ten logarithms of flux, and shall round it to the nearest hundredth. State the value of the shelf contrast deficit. 1.00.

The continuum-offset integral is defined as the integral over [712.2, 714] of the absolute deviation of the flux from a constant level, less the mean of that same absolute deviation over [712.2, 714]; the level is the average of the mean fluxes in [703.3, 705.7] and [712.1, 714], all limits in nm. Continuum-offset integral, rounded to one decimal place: 0.2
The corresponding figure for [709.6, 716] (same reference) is 3.6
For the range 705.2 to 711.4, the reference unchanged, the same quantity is 3.3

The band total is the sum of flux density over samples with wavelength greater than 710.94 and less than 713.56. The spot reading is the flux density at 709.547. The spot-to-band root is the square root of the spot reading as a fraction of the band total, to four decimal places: 0.2510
